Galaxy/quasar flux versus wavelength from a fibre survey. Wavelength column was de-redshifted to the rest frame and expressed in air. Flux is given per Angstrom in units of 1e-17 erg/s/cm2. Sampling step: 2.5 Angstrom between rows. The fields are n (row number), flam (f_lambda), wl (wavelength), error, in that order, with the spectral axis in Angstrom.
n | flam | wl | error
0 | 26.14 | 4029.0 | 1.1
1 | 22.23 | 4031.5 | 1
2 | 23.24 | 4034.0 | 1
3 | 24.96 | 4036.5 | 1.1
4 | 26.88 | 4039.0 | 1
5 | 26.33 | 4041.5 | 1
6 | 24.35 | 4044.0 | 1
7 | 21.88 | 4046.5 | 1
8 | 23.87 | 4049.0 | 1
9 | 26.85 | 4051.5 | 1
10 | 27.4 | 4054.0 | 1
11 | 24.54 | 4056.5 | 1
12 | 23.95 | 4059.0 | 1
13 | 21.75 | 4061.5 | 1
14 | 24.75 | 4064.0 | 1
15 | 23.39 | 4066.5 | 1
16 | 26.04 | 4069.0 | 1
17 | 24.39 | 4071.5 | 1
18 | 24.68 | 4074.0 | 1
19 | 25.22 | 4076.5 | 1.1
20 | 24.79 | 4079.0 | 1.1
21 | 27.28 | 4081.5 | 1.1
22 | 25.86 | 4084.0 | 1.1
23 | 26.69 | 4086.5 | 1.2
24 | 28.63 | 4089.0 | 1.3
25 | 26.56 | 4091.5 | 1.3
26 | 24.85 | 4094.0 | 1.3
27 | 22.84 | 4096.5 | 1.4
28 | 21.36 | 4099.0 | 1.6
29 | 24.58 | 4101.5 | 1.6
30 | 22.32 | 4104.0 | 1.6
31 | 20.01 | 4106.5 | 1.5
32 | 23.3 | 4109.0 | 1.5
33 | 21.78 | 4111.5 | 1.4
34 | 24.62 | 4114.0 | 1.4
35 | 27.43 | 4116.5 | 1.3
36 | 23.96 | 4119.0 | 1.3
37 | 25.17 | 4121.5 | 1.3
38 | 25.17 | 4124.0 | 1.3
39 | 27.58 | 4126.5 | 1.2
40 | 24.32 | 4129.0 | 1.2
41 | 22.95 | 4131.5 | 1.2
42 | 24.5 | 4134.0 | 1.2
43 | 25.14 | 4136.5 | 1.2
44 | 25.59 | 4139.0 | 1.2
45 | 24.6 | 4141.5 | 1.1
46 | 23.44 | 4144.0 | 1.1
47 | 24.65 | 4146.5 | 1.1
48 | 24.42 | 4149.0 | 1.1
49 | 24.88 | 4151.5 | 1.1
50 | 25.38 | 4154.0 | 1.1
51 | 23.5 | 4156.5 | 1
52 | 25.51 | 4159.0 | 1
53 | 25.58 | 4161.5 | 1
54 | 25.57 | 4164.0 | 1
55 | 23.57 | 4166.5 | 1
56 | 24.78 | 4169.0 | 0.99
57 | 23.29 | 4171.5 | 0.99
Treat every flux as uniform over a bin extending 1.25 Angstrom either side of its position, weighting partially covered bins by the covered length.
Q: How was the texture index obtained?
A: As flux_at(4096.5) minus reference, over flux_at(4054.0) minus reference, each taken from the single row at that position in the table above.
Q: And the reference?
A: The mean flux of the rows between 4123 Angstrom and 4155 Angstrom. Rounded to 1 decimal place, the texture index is -0.8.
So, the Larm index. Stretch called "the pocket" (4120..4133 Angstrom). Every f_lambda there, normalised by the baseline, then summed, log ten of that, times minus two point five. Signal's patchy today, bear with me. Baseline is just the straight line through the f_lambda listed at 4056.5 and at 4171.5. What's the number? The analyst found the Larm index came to -1.80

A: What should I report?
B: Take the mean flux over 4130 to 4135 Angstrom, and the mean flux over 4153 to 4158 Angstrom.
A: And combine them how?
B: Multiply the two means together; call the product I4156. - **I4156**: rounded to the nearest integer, 580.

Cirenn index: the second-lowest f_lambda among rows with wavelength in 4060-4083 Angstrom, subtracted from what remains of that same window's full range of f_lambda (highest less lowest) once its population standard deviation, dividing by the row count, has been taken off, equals -19.3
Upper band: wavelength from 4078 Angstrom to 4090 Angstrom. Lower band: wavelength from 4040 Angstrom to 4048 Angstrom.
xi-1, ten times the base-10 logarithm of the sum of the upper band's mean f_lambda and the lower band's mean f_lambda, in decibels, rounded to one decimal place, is 17.1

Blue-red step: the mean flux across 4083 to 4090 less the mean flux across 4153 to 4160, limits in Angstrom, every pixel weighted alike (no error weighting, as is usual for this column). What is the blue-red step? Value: 2.3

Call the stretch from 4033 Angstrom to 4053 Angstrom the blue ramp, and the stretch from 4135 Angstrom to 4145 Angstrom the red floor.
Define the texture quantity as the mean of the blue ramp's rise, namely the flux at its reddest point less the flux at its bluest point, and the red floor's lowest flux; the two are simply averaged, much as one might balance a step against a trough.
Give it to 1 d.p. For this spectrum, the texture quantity 13.5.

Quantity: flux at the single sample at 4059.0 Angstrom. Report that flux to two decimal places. 23.95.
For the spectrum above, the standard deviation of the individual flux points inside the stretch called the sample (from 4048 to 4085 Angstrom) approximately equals 1.5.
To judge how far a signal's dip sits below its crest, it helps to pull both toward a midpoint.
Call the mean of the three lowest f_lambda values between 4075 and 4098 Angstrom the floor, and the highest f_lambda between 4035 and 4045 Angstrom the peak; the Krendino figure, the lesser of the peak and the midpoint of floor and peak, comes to 25.5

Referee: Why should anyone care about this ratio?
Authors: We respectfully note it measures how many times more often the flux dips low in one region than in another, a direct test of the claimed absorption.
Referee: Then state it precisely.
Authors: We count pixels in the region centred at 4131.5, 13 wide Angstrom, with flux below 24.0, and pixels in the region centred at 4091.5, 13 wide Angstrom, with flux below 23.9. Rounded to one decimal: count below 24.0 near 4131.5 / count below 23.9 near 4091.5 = 1.0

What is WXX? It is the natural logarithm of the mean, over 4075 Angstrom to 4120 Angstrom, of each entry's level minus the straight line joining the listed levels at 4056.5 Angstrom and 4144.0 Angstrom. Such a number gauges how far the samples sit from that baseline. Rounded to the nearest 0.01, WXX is -0.62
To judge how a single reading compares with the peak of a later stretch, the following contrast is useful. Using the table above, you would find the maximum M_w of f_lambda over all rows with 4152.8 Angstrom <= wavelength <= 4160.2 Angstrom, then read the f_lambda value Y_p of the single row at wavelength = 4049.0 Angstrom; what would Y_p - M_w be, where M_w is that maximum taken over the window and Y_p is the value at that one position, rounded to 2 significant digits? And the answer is -1.6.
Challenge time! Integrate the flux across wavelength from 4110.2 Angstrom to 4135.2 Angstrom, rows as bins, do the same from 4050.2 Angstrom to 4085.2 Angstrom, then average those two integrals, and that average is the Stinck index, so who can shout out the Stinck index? 748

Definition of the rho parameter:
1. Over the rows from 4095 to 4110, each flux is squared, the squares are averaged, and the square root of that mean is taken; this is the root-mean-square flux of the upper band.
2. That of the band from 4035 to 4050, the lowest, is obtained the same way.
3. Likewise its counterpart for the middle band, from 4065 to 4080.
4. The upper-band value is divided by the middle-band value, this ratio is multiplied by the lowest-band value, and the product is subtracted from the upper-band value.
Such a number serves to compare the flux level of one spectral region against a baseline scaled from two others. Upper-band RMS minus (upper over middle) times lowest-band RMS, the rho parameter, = 0.00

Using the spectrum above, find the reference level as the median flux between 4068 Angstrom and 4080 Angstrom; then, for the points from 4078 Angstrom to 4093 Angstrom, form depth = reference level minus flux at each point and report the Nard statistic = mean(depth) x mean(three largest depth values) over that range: 1.7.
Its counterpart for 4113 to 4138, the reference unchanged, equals -0.3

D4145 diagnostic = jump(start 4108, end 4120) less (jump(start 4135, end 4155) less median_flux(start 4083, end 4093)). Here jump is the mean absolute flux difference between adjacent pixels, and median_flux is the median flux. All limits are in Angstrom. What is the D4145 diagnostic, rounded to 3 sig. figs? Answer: 28.6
